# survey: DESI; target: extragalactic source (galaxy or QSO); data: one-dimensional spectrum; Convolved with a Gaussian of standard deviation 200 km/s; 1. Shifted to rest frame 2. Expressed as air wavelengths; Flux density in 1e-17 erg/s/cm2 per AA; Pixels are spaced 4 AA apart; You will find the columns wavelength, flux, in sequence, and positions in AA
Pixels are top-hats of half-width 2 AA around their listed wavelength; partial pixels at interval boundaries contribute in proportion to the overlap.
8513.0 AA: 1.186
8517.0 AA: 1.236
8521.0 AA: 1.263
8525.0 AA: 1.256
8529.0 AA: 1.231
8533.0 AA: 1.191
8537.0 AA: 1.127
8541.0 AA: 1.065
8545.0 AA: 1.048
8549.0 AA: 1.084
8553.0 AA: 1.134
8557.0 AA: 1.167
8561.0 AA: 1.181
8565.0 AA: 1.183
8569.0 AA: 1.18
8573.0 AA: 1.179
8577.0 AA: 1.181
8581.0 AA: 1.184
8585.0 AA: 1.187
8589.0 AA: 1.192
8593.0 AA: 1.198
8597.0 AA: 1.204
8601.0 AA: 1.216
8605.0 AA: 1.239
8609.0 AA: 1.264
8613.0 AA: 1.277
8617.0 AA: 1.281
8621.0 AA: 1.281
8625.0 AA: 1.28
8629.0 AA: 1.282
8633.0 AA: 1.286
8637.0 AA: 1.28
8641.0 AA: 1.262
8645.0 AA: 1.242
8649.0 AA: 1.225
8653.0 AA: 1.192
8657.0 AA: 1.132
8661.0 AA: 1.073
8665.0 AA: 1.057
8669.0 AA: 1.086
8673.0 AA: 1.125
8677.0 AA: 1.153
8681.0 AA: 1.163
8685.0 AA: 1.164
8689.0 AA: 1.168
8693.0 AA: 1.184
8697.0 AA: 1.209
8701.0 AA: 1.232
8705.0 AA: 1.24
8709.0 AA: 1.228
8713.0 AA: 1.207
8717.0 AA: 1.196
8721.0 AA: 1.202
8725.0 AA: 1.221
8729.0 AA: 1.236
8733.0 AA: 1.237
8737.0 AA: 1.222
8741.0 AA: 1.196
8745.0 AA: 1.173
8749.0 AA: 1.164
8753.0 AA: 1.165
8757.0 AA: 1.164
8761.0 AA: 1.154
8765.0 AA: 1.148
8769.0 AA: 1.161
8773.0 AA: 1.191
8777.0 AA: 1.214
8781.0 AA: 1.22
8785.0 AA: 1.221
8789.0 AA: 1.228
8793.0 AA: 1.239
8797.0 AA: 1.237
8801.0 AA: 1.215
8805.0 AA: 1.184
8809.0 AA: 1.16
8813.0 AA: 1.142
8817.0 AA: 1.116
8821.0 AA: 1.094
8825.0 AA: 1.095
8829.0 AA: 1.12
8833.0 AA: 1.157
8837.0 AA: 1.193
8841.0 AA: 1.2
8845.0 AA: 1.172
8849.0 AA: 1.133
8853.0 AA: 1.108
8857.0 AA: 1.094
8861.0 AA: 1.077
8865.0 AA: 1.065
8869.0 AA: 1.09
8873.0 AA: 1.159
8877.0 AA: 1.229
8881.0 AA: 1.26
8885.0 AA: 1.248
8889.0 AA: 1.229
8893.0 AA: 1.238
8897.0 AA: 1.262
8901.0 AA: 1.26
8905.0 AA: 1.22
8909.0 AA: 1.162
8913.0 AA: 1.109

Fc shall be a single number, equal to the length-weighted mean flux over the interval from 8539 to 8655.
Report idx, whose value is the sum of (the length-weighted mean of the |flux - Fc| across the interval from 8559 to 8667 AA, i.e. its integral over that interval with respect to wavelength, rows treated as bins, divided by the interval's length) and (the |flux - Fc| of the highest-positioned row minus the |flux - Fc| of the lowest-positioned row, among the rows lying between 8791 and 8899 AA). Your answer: 0.07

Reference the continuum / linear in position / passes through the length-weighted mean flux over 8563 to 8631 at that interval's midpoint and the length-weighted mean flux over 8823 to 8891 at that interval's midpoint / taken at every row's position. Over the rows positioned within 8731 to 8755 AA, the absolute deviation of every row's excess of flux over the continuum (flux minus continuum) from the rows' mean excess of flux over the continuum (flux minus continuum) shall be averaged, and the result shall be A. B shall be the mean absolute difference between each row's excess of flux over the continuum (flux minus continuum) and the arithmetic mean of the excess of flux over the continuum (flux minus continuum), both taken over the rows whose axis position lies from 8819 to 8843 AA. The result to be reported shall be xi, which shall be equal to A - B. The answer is -0.018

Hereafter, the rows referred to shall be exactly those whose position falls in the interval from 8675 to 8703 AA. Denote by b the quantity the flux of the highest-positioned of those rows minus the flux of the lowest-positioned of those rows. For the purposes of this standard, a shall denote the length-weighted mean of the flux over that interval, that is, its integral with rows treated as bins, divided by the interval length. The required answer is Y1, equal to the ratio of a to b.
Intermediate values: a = 1.18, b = 0.079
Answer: 15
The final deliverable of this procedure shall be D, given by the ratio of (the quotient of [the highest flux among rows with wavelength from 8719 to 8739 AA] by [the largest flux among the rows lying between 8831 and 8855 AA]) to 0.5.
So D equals 2.06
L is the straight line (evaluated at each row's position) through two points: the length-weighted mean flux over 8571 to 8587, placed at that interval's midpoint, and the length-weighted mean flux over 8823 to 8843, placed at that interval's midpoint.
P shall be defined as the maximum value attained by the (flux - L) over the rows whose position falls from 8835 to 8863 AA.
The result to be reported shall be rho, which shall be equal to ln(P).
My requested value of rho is -3.0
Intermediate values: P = 0.05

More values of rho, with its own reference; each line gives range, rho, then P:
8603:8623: -2.3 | 0.10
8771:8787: -2.8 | 0.06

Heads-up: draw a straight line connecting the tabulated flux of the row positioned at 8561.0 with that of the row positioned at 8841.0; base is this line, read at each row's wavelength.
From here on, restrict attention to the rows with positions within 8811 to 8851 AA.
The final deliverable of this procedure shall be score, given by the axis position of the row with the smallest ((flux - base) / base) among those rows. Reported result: 8821.0 AA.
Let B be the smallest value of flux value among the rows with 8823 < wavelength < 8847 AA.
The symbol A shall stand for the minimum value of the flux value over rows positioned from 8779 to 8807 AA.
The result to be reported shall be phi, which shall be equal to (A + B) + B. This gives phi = 3.37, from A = 1.184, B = 1.095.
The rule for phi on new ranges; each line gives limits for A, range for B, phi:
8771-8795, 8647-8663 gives 3.34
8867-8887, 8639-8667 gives 3.20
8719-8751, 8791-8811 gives 3.48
